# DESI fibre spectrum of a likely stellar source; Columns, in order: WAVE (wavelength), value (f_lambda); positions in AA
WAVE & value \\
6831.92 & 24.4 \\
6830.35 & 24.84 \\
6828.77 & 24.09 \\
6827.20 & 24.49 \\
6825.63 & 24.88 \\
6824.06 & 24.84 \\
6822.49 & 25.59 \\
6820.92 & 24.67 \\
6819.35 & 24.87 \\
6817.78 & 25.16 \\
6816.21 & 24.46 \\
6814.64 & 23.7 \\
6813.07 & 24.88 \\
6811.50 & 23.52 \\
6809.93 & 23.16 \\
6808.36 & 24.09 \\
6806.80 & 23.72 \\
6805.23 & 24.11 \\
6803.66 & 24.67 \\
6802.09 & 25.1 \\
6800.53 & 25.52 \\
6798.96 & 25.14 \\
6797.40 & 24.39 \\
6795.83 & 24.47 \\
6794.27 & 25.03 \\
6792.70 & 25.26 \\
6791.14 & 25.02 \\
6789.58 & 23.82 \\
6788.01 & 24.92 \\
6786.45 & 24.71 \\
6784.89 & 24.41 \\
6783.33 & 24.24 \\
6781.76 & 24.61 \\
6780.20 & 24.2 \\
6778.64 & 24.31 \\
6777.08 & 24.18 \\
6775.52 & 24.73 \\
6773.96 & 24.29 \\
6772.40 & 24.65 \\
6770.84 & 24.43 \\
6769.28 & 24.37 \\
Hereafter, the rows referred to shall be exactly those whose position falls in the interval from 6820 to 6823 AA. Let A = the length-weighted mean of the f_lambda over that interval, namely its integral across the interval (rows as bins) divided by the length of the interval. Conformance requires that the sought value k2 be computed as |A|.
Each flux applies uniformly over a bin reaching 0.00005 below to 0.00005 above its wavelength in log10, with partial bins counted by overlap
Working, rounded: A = 25.1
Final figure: 25.09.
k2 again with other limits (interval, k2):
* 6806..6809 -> 23.93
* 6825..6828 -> 24.70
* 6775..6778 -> 24.43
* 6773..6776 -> 24.49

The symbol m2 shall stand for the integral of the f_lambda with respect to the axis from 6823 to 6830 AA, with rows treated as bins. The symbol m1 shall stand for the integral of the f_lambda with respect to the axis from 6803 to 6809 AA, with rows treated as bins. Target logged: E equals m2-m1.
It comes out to 28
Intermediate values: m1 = 145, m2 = 172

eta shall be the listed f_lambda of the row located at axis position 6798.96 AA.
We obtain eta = 25.14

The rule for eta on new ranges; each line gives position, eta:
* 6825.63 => 24.88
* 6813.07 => 24.88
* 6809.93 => 23.16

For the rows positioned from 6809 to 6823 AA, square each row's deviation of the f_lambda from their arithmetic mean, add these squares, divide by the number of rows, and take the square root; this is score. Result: 0.8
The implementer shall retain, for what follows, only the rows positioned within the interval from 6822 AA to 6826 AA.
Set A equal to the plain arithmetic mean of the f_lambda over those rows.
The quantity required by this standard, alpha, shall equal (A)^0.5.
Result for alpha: 5.01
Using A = 25.1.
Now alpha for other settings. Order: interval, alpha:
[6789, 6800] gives 4.97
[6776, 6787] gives 4.94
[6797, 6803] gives 5.00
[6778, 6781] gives 4.92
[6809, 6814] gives 4.88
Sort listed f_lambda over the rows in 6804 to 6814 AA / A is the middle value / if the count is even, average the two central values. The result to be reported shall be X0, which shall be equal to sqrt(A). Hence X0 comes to 4.89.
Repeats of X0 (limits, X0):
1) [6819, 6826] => 4.99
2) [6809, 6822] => 4.96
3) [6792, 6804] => 5.01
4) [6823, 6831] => 4.98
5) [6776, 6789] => 4.94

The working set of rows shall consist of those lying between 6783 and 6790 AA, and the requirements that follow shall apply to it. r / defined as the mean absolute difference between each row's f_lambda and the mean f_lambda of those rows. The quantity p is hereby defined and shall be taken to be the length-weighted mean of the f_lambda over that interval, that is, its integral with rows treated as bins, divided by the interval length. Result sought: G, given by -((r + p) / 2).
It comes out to -12.4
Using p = 24.5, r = 0.32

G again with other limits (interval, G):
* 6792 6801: -12.6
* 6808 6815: -12.2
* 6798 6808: -12.6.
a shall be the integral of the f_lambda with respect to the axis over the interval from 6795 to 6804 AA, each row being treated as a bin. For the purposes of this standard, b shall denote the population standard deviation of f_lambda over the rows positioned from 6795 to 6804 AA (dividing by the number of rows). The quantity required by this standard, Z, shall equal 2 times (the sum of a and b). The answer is 449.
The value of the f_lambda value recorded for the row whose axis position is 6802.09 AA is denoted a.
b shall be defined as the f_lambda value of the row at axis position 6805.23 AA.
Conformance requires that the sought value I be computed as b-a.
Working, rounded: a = 25.1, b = 24.11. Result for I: -1.0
